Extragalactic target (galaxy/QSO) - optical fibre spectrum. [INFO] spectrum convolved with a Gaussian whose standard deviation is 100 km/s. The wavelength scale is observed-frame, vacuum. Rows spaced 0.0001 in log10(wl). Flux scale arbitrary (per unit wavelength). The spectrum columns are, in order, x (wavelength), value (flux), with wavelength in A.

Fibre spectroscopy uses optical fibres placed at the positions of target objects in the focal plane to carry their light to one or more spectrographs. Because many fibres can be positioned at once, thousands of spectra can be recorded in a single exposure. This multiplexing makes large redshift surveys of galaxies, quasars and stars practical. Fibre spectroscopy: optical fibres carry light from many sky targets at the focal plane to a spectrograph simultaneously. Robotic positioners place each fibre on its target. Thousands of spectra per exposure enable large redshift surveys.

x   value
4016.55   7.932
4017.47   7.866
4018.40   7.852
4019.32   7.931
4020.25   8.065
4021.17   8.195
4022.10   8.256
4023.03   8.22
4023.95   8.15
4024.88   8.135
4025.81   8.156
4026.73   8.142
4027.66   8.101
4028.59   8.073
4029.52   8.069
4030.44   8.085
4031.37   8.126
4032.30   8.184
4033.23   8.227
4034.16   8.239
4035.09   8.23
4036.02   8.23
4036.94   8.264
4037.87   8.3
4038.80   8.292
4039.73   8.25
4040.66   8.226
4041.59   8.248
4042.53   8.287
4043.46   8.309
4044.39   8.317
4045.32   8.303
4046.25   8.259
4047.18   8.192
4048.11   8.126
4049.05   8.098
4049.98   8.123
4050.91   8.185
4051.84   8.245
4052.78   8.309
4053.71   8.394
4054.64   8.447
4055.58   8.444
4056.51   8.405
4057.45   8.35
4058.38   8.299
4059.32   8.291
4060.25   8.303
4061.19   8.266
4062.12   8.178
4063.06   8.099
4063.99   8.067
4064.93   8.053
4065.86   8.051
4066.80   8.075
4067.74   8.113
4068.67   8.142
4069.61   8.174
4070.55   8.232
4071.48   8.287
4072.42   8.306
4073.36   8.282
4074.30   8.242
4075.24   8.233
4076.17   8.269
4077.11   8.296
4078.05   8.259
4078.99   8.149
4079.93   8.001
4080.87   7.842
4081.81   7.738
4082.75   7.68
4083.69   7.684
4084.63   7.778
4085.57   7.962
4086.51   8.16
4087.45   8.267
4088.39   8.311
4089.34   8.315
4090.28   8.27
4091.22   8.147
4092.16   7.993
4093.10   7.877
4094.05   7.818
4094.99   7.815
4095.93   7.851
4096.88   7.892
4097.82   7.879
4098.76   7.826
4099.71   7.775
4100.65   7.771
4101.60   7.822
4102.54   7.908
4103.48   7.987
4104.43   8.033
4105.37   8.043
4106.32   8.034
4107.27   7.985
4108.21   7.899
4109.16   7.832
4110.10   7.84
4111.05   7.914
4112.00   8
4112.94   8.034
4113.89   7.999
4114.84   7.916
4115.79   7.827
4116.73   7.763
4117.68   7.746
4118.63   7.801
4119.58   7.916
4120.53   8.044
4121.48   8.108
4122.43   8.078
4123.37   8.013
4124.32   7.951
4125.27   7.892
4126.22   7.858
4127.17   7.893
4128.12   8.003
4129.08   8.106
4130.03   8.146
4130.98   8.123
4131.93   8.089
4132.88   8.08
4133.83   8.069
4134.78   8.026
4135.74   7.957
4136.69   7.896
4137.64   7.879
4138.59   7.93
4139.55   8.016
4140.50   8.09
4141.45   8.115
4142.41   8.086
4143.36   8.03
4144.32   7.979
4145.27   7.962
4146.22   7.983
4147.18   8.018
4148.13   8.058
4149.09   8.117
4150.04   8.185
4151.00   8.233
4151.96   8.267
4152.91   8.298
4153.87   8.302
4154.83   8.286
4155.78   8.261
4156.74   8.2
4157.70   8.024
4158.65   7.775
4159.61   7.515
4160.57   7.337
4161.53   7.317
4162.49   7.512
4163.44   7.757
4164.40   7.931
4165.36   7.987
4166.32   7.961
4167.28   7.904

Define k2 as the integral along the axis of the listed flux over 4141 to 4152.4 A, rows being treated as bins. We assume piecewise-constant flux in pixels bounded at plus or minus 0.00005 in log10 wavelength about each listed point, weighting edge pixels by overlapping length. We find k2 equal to 92.1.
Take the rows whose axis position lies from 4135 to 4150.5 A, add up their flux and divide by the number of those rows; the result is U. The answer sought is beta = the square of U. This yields 64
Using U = 8.02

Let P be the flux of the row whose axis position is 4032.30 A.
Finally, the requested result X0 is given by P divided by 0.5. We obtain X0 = 16.4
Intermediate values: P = 8.184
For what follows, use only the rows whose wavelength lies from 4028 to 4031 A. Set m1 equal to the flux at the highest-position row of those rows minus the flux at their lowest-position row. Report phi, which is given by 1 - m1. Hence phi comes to 0.99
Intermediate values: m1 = 0.01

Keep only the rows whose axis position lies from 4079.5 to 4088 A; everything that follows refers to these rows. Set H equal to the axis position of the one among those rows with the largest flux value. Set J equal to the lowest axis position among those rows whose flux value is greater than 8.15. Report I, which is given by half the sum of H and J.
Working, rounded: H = 4087.45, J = 4086.51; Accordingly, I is 4087.0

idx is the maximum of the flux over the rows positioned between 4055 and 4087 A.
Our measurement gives 8.444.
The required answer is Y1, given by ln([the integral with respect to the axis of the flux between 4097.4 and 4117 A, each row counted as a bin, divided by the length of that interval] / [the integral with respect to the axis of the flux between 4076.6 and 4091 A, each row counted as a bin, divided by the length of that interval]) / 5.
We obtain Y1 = -0.003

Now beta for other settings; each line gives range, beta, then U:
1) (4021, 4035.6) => 67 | 8.16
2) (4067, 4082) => 67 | 8.16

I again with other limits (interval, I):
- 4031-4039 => 4035.1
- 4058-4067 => 4059.3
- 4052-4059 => 4053.7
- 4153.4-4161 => 4153.9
